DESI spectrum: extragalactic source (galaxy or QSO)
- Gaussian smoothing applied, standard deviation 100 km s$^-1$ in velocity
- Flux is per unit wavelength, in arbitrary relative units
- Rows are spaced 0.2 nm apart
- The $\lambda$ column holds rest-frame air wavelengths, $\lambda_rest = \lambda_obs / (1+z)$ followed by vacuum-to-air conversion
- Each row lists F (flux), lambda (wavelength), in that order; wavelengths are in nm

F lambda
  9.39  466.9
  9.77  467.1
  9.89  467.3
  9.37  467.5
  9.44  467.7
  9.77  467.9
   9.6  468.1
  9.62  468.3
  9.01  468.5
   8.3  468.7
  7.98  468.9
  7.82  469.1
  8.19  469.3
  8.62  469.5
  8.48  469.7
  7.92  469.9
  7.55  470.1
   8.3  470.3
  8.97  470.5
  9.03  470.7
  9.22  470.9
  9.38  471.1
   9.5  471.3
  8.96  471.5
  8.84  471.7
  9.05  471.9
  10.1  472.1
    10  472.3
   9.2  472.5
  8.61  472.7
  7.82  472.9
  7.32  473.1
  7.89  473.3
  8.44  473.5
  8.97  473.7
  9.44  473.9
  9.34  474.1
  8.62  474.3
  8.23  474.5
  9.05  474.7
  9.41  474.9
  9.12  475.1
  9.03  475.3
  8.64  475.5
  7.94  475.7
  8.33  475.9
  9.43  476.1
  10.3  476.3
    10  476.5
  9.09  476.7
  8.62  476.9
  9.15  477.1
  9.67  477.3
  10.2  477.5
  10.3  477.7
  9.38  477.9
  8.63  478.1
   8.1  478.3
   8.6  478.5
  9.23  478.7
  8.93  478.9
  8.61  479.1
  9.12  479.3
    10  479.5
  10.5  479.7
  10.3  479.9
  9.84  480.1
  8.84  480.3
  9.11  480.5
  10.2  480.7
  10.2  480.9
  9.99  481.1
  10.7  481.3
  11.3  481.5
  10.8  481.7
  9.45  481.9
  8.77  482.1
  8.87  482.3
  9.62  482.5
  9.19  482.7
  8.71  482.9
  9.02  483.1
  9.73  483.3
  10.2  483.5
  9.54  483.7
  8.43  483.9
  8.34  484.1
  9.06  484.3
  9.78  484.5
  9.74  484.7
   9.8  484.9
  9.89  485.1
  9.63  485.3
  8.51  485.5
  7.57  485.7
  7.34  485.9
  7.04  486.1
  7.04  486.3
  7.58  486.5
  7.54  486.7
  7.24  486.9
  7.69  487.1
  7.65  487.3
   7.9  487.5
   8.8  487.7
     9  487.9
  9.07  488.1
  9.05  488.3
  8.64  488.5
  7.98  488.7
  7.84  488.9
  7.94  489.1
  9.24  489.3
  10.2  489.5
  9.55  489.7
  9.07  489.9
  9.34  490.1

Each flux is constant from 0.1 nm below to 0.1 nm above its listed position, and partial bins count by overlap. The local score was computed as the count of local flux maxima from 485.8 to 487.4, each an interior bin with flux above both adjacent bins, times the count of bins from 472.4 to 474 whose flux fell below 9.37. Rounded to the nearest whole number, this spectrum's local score 14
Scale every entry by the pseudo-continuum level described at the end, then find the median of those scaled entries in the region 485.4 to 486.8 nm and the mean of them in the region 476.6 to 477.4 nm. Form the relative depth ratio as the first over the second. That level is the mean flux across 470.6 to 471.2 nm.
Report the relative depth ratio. 0.83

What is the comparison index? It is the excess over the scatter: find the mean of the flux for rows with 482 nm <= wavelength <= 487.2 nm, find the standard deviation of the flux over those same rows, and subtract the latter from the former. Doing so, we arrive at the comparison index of 7.7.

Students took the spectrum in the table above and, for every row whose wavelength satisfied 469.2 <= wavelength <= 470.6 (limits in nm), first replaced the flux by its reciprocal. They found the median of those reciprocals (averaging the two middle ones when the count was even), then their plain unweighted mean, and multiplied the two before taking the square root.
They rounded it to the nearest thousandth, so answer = 0.121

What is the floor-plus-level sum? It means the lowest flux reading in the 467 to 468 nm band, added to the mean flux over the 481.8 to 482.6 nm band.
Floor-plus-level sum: 18.5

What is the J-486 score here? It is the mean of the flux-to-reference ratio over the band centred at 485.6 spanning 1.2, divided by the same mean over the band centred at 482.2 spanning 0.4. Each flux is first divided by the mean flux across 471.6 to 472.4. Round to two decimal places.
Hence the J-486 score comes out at 0.94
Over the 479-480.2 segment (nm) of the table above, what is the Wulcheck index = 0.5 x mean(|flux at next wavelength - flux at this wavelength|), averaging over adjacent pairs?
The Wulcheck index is 0.255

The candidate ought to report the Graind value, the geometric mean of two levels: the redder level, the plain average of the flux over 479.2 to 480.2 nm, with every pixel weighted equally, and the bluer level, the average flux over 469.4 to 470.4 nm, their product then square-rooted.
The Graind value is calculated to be 9.0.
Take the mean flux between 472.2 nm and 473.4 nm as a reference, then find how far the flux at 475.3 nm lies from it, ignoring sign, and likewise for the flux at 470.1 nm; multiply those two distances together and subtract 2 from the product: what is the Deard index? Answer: -1.49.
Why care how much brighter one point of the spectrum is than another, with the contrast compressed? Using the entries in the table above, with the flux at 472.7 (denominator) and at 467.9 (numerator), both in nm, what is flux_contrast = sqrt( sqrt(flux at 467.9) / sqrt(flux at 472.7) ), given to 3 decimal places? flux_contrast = 1.032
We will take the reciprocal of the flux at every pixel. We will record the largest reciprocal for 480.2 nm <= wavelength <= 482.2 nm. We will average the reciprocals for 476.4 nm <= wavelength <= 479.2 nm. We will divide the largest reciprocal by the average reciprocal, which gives 1.04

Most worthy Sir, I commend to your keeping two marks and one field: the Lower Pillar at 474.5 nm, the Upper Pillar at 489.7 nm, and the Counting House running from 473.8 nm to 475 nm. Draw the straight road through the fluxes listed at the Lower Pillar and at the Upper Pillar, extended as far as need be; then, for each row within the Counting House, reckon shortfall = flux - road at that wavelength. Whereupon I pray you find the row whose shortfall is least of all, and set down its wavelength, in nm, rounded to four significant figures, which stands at 474.5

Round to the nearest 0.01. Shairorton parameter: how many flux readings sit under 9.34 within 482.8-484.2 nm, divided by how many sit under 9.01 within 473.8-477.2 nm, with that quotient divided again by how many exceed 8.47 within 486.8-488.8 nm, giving 0.13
